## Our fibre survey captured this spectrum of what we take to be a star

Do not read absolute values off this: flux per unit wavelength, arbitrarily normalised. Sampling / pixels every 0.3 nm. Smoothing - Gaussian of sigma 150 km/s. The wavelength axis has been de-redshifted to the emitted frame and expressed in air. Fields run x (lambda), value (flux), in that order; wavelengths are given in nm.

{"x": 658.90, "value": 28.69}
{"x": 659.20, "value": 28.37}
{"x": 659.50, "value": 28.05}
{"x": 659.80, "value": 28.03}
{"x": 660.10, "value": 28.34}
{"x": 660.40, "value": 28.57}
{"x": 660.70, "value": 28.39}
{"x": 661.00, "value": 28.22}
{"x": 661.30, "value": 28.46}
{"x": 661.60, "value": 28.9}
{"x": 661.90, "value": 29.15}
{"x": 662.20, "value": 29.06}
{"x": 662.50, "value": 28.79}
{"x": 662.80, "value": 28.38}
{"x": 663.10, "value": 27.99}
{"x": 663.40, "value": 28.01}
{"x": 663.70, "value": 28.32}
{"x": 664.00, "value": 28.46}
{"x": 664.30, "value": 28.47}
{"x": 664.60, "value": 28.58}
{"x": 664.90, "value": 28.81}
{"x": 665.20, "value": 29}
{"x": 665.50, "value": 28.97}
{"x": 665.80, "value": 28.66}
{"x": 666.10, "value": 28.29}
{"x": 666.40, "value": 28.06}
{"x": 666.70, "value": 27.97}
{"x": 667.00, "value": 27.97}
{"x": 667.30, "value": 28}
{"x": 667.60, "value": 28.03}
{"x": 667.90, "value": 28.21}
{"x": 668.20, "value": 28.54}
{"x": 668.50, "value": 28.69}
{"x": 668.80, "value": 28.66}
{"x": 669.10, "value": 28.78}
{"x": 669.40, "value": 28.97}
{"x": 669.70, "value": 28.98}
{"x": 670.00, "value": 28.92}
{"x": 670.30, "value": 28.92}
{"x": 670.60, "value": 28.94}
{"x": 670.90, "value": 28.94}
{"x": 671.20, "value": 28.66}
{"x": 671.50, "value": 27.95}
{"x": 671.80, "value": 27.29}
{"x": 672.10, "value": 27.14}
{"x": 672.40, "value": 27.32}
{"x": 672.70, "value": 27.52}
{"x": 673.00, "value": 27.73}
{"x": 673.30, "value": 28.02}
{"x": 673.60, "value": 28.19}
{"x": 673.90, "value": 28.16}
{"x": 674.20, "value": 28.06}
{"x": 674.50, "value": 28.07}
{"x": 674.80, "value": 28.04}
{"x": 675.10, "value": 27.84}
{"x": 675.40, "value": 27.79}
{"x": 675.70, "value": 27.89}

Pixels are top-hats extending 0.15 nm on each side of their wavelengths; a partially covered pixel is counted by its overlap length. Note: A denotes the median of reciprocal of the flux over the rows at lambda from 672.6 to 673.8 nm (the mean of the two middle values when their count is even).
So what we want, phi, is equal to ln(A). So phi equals -3.33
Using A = 0.0359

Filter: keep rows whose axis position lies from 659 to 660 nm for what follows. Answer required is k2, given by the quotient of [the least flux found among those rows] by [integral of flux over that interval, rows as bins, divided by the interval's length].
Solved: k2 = 0.994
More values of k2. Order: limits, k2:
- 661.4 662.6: 0.994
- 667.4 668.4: 0.992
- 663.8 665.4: 0.993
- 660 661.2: 0.994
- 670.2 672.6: 0.965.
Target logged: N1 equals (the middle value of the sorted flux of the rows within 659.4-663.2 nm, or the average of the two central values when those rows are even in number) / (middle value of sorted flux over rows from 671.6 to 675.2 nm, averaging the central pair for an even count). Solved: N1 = 1.02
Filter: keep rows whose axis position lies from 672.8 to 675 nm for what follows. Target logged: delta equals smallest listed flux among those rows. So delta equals 27.73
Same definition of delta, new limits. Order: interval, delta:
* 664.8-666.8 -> 27.97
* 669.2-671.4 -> 28.66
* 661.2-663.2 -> 27.99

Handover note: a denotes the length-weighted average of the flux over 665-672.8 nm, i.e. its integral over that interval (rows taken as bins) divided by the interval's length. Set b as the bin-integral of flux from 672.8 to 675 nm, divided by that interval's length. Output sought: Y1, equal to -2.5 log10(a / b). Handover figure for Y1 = -0.013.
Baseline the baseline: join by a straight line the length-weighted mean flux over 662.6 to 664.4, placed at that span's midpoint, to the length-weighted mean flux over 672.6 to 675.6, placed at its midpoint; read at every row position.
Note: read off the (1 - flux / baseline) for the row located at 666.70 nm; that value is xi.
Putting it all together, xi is 0.007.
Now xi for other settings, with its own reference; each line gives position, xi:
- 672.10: 0.031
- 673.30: -0.002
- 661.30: -0.004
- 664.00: -0.007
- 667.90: -0.002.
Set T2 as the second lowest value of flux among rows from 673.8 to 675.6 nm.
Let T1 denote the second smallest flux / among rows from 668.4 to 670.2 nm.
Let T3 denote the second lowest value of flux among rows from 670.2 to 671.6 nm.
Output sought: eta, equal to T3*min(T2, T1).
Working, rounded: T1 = 28.69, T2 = 27.84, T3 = 28.66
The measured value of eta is 798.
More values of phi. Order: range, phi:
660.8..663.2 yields -3.35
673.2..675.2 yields -3.33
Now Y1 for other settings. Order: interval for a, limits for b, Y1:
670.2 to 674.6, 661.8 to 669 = 0.016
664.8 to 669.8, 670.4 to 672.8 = -0.019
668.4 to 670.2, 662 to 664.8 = -0.014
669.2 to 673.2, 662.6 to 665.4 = 0.008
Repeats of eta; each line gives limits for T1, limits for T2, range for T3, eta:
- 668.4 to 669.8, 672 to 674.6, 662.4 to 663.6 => 765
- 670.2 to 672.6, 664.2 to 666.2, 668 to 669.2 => 782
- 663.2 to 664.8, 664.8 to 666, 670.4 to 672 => 792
